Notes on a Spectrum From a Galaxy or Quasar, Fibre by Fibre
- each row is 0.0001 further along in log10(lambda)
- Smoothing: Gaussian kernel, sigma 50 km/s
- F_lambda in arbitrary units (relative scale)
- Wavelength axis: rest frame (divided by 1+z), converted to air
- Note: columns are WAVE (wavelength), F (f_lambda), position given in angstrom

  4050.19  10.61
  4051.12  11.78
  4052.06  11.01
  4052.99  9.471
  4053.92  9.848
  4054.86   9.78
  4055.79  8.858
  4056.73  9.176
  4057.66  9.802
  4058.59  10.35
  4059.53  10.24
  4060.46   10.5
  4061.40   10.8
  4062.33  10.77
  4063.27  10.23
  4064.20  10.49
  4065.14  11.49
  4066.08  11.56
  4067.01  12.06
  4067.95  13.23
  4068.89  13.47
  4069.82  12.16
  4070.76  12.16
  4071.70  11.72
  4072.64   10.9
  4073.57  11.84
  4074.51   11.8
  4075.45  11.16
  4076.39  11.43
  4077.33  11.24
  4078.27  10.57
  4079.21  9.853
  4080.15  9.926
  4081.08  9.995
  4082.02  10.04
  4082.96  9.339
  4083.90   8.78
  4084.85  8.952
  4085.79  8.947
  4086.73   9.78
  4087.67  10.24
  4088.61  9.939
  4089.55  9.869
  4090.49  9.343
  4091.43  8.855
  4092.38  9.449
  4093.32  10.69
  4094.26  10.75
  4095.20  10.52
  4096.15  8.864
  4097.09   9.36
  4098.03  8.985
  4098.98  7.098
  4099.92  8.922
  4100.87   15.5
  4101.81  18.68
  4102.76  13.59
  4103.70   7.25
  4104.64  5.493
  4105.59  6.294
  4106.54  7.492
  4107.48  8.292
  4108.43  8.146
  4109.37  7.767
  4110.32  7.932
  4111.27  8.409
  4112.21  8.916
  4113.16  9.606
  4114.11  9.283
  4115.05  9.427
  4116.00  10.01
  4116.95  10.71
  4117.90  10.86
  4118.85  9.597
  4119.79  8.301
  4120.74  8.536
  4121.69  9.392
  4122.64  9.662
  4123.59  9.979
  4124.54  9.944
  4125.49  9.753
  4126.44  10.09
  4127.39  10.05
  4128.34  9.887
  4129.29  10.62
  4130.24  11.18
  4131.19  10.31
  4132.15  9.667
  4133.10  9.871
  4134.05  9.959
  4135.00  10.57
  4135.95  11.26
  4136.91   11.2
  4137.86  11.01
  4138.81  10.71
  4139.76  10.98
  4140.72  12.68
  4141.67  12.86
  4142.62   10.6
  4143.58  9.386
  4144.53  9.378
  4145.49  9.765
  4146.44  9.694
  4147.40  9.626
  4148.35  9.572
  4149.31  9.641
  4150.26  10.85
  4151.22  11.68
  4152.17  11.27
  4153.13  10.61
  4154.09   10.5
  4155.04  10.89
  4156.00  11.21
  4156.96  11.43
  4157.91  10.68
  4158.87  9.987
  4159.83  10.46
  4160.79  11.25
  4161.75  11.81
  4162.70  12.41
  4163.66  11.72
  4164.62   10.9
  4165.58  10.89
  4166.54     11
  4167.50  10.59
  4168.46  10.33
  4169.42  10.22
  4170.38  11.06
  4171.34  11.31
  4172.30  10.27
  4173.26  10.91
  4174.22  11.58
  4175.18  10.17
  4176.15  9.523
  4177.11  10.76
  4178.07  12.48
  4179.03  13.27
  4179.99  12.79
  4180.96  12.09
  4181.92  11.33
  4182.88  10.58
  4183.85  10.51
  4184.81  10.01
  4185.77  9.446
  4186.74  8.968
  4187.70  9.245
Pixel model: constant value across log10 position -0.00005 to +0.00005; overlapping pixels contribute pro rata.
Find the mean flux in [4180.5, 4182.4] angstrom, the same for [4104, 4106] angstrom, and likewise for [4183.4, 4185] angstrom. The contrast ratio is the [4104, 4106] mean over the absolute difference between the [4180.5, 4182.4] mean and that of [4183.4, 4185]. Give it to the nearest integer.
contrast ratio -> 4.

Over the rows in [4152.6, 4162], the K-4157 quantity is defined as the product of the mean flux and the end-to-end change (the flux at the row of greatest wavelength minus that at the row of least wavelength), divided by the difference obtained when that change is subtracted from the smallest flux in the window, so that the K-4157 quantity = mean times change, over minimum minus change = 1.5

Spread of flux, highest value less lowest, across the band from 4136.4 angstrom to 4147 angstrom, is 3.5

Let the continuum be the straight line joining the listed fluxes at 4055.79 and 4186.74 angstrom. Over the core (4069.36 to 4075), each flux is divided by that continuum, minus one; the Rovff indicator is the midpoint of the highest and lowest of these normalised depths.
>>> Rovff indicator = 0.30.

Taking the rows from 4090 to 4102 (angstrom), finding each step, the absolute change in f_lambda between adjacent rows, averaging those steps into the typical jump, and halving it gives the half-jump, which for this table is 0.78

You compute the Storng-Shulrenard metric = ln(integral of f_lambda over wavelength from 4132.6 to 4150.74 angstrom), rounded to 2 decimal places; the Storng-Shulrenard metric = 5.25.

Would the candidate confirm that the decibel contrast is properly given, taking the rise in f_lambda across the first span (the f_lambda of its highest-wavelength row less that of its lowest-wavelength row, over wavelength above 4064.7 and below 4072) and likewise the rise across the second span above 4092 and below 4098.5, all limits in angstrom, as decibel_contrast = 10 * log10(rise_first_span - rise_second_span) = -1.6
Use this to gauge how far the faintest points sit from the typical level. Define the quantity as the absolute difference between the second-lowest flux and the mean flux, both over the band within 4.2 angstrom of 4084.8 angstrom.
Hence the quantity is 0.61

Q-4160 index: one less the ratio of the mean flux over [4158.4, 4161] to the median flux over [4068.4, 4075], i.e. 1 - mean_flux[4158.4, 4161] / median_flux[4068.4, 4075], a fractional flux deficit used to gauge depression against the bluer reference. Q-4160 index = 0.11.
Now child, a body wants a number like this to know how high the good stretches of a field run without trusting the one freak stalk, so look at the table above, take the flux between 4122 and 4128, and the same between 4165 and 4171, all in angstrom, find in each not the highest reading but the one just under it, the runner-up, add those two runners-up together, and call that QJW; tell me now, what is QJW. 21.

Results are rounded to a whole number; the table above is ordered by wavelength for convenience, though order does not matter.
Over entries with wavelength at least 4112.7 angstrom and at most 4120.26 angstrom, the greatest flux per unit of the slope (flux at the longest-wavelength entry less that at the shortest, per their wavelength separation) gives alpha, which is -55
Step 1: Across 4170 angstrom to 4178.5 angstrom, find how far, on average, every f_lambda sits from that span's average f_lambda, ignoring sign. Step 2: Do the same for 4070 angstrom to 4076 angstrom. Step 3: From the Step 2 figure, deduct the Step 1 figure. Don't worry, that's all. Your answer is -0.3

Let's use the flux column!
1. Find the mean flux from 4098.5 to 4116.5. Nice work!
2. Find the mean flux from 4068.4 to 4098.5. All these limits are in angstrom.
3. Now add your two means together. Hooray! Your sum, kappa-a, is 19.7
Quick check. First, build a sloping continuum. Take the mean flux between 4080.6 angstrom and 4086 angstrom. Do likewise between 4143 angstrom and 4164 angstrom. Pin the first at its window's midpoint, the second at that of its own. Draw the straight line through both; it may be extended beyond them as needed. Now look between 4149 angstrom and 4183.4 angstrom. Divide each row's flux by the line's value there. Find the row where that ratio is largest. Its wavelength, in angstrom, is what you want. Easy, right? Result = 4179.03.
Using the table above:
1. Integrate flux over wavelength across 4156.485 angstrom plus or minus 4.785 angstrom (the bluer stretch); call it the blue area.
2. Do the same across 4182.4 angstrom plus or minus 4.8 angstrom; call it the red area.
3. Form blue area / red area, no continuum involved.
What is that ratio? 0.97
